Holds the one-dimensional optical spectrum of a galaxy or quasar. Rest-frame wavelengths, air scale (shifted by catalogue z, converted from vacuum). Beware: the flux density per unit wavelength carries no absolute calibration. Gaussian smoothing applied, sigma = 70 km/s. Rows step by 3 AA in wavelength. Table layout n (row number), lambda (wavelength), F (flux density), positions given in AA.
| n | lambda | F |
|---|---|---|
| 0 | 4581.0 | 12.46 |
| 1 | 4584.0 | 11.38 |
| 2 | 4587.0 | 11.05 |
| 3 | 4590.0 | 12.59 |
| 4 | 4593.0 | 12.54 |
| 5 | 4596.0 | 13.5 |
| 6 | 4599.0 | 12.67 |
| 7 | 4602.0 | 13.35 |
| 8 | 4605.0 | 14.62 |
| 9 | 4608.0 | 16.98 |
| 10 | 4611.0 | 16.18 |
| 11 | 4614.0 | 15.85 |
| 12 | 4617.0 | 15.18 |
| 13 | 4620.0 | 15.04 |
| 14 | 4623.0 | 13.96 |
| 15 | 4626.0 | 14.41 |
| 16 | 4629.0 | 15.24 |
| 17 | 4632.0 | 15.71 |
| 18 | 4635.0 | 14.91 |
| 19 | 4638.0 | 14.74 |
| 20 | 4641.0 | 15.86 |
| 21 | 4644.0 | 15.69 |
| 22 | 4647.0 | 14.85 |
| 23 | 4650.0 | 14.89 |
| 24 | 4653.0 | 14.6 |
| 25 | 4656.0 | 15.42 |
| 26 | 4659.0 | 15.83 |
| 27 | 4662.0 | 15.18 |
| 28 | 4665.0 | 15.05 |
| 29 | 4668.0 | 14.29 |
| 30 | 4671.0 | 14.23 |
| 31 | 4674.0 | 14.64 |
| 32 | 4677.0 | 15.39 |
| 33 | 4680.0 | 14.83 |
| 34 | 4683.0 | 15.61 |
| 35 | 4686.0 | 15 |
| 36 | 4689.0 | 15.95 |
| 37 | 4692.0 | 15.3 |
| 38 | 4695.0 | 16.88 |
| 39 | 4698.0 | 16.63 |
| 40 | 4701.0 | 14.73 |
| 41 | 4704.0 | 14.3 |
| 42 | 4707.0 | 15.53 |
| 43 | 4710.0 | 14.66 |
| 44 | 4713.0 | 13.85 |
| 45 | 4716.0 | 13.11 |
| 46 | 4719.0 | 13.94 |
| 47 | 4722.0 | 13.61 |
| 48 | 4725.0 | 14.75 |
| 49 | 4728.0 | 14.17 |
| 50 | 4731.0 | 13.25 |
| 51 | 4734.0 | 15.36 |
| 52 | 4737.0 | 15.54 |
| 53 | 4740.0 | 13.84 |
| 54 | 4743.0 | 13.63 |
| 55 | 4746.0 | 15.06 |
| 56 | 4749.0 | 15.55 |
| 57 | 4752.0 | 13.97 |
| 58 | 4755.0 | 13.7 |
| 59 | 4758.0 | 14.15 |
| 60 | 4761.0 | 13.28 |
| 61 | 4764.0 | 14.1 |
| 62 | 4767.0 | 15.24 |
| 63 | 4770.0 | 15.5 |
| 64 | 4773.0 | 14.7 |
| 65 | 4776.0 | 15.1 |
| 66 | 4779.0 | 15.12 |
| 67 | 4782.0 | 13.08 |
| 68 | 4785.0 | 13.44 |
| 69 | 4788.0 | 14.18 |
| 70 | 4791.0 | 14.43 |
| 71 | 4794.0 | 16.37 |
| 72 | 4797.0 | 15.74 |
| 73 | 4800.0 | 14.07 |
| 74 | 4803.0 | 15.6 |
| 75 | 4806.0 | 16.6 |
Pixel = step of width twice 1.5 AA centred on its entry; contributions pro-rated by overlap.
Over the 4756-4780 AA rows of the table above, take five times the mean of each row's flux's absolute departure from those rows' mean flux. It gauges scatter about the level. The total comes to 3.0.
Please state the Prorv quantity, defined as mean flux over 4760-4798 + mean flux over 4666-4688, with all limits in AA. 29.5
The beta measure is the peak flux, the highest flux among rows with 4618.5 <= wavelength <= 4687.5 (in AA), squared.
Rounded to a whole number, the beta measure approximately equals 252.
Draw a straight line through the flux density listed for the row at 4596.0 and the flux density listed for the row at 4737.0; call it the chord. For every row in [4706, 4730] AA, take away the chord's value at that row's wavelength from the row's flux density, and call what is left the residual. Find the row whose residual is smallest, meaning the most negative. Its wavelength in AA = 4716.0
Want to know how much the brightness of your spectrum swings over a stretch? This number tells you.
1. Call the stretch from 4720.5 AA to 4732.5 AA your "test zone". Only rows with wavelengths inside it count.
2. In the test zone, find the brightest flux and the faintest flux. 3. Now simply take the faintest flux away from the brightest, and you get 1.5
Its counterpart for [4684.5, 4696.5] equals 1.9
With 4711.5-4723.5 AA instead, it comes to 0.8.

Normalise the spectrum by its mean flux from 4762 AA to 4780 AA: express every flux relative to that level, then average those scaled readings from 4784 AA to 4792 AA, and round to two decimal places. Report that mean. 0.94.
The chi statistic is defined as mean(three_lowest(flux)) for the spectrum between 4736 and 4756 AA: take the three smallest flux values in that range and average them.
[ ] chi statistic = 13.7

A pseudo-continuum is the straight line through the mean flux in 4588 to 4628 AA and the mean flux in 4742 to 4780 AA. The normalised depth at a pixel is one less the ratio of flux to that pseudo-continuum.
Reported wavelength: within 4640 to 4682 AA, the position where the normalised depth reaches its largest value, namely 4671.0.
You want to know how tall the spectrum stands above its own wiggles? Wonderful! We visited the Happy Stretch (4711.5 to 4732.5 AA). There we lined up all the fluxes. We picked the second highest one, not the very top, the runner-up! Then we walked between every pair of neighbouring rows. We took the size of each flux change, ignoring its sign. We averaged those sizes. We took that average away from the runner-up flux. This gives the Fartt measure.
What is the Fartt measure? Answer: 13.4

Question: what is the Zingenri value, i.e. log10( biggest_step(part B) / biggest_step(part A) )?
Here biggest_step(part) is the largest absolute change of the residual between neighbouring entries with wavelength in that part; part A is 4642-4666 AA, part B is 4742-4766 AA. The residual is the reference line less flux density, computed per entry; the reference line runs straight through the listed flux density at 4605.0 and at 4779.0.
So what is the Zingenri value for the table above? 0.3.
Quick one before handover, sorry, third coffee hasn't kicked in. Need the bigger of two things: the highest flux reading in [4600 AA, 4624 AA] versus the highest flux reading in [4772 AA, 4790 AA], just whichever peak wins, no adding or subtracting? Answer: 17.0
